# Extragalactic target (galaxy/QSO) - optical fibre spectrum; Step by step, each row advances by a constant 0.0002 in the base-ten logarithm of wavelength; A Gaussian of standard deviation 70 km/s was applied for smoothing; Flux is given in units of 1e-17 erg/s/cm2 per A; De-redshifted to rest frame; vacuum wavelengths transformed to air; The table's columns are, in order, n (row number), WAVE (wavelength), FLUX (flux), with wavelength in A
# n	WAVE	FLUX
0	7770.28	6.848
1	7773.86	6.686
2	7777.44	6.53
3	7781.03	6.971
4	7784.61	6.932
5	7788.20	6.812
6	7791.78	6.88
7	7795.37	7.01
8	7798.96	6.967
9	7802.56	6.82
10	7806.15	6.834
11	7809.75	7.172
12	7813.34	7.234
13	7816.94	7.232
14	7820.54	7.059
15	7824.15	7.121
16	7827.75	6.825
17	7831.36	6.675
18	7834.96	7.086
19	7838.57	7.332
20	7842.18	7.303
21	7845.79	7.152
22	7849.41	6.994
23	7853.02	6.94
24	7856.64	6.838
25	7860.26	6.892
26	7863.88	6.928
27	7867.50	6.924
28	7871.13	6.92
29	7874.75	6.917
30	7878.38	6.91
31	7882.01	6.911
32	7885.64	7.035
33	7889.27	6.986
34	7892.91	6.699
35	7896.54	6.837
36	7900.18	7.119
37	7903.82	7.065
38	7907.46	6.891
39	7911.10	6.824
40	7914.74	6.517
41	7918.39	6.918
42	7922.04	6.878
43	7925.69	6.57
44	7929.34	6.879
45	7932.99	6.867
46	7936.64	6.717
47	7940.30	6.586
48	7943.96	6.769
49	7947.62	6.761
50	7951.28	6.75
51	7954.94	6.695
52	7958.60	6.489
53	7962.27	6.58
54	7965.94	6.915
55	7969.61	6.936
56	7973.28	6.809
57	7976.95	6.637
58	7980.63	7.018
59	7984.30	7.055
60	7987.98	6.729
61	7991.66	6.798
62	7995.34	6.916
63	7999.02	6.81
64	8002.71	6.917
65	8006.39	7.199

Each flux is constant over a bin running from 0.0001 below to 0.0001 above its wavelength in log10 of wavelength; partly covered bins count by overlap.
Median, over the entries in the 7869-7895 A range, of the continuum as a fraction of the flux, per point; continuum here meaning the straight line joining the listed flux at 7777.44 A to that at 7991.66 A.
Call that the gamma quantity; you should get 0.96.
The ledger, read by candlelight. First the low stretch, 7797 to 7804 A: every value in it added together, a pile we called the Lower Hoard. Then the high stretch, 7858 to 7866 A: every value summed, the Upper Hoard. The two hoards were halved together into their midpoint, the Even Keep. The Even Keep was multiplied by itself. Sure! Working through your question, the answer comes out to 190.5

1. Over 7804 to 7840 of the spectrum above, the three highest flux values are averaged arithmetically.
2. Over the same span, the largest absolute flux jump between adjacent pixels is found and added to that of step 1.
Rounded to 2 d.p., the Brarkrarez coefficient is 7.68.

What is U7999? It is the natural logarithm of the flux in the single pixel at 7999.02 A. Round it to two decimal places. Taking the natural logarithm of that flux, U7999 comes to 1.92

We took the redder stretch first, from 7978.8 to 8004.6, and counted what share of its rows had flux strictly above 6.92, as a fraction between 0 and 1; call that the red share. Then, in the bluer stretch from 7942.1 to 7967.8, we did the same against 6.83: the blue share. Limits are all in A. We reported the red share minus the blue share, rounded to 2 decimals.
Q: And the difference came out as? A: 0.14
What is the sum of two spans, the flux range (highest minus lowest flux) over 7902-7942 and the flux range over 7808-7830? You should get 0.96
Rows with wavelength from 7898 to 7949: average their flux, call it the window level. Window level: 6.81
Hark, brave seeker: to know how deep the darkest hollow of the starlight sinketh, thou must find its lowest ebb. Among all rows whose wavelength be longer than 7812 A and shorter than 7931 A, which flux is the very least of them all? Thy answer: 6.517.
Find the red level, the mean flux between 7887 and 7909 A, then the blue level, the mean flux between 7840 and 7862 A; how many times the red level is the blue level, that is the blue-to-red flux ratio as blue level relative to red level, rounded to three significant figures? 1.01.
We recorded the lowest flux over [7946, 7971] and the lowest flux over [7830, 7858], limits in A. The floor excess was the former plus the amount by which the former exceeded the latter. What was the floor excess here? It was 6.30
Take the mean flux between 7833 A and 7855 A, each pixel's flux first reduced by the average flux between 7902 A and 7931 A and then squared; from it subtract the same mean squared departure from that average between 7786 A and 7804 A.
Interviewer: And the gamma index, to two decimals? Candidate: 0.11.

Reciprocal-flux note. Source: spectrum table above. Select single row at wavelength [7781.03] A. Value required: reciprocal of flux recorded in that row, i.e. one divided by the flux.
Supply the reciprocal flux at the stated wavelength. 0.143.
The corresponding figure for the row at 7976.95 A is 0.151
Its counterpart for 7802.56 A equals 0.147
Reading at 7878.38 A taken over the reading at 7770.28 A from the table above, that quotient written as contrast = 1.01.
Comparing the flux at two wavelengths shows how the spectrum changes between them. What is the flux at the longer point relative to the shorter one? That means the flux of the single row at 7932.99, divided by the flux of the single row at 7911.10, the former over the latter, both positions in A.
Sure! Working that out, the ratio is 1.01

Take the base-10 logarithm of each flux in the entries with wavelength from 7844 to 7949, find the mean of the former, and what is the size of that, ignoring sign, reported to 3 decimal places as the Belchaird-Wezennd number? 0.837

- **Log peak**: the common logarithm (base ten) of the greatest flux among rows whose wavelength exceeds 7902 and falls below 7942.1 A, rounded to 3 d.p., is 0.849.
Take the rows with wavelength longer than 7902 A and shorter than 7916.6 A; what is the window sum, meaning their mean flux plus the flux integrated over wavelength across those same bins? 106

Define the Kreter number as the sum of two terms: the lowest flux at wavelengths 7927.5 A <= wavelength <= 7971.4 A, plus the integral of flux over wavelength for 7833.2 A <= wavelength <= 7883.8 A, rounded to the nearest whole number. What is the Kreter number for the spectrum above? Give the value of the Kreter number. 361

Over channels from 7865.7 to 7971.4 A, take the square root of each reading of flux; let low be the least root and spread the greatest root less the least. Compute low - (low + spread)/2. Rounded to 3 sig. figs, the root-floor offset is 1.21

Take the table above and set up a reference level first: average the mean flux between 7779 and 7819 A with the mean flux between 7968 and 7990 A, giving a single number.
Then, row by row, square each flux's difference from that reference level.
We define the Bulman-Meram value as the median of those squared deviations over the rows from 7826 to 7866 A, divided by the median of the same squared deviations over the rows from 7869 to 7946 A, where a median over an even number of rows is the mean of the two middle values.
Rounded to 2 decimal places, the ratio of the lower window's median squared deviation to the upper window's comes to 1.29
